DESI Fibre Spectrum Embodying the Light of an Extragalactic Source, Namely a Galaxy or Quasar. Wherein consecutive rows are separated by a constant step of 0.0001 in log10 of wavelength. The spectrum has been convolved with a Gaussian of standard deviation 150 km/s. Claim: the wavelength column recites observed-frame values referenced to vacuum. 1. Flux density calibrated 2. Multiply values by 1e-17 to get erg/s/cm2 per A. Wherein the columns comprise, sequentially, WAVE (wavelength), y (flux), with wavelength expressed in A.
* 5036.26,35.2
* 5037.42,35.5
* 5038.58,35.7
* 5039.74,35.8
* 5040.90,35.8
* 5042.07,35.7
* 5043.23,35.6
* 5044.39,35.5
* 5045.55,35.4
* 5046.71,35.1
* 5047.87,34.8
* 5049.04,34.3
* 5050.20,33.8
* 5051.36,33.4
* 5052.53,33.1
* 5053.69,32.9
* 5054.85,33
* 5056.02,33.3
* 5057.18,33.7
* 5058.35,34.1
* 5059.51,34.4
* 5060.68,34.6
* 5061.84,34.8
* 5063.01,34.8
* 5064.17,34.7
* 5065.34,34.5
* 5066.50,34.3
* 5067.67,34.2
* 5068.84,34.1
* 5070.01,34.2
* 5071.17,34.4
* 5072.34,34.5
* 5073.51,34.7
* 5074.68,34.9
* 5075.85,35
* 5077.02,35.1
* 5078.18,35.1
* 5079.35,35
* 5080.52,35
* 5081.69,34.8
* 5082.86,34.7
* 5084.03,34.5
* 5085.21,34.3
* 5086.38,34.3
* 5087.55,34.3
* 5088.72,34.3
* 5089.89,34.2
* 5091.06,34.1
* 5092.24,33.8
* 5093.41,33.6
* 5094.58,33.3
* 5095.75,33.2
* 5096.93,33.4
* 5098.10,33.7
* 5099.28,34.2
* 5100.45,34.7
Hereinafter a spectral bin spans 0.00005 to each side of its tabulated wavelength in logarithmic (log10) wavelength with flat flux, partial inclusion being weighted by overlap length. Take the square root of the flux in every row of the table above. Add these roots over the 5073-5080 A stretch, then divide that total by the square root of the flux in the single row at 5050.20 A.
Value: 6.1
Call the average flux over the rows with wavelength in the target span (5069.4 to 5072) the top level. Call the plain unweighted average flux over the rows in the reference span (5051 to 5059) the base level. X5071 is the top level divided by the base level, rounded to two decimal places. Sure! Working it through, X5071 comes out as 1.03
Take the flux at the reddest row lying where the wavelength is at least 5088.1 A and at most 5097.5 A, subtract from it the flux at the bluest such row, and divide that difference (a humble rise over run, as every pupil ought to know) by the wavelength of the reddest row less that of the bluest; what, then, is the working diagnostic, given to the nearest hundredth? -0.11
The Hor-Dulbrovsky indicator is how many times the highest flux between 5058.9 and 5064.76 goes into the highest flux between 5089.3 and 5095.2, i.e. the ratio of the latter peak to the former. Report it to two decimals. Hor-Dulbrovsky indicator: 0.98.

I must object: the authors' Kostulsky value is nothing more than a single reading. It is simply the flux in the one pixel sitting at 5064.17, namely 34.7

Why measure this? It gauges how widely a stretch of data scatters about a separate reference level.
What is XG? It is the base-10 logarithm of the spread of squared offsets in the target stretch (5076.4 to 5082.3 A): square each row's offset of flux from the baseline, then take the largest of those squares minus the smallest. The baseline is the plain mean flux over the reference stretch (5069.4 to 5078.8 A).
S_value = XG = -0.9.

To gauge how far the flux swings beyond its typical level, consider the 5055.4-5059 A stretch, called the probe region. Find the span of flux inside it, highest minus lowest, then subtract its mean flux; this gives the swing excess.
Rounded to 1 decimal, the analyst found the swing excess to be -32.9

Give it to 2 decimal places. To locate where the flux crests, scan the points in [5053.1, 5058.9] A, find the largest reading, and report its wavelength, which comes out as 5058.35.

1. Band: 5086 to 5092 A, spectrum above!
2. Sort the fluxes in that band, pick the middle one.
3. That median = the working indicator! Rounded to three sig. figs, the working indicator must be 34.3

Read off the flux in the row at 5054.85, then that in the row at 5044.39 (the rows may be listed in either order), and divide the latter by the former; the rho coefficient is 1.076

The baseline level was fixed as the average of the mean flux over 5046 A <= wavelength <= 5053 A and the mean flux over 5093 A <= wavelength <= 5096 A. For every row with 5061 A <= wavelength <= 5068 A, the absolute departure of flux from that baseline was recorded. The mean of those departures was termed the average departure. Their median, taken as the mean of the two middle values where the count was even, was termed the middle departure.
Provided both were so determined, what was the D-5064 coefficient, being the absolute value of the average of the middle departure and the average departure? 0.8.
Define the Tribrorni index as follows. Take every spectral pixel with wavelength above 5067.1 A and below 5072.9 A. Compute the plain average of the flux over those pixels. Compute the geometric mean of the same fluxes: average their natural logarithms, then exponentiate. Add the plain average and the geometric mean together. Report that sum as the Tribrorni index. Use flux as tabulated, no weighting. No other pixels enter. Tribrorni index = 68.6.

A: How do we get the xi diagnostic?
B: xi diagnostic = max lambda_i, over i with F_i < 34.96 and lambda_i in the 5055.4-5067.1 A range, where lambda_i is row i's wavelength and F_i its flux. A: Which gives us 5066.50 A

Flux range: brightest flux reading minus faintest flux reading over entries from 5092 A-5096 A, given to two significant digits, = 0.60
